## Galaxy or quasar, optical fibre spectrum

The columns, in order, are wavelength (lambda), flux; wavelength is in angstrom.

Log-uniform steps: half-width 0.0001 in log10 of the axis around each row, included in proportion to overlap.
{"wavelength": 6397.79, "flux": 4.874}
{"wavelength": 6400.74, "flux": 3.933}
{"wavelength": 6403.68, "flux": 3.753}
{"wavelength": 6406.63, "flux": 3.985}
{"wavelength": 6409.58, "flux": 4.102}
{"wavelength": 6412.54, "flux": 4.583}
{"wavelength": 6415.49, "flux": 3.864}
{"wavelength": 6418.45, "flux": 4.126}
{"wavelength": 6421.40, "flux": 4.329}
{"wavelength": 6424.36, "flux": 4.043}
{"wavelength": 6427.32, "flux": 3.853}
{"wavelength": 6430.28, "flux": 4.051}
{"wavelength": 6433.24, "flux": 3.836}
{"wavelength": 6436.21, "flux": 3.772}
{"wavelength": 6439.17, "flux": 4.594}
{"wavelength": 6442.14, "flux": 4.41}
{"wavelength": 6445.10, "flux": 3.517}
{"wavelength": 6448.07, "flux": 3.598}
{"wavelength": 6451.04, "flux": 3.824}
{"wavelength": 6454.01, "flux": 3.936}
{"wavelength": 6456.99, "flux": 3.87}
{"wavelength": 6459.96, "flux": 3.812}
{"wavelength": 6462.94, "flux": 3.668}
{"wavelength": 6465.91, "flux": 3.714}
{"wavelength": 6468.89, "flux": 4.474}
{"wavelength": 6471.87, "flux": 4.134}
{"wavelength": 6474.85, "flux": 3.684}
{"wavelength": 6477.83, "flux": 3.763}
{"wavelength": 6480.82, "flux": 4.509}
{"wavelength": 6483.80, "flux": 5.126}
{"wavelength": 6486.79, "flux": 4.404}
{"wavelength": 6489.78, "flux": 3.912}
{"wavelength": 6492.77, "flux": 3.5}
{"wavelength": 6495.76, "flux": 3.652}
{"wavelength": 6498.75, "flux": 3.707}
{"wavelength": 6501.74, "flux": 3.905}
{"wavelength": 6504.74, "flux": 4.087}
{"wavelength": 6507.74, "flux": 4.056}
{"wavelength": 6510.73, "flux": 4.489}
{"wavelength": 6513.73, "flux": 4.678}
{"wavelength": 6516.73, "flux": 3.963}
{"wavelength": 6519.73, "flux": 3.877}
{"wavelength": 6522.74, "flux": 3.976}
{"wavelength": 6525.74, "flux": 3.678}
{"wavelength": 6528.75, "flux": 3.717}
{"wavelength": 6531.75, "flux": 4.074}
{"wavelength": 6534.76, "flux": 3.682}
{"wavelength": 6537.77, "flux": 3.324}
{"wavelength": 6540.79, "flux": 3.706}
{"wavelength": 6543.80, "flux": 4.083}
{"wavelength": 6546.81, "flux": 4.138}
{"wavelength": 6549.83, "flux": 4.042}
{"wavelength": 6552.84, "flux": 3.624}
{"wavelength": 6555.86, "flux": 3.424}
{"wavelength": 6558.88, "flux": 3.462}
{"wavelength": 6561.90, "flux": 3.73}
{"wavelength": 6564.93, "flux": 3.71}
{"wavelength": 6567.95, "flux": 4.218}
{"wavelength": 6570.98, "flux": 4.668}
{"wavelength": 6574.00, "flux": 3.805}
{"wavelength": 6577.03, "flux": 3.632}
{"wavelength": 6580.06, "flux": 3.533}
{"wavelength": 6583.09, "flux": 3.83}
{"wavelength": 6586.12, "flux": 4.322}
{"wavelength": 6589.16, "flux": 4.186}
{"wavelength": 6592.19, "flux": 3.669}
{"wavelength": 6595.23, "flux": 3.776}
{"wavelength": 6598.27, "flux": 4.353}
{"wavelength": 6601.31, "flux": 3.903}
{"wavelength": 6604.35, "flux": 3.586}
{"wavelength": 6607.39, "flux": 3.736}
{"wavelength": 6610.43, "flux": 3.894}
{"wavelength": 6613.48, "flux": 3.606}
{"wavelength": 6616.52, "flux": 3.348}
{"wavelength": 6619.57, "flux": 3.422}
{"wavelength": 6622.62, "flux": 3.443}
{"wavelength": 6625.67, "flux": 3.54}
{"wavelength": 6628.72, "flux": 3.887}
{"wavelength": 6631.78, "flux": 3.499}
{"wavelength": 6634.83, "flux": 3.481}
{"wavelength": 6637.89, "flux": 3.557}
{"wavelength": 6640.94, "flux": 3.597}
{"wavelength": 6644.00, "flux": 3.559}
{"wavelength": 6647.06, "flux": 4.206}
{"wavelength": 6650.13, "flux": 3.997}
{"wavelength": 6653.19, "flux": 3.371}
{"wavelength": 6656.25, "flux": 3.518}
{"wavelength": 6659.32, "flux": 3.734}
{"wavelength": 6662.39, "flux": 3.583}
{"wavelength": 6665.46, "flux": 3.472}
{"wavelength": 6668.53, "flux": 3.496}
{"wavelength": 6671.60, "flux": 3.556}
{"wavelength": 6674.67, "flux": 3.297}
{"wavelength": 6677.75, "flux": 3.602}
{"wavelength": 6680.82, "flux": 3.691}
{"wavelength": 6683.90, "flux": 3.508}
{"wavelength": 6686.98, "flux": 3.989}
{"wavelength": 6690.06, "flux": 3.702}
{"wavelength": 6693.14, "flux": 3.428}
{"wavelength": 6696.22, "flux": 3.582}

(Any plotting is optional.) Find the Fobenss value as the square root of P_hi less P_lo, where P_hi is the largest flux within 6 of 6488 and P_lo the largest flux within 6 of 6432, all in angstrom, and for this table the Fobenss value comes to 1.0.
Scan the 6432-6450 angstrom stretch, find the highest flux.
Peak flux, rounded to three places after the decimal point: 4.594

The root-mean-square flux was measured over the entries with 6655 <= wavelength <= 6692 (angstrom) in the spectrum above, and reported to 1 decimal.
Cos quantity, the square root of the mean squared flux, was 3.6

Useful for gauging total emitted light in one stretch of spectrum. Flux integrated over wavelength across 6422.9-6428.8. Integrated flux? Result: 23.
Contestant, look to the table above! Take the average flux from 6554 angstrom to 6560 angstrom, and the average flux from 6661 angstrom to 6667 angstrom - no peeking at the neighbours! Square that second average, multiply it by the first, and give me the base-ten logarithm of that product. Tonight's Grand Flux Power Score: 1.63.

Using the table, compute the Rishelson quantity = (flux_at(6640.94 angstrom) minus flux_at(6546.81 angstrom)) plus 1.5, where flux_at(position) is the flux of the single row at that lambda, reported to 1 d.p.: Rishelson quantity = 1.0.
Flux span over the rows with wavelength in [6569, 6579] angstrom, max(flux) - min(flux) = 1.0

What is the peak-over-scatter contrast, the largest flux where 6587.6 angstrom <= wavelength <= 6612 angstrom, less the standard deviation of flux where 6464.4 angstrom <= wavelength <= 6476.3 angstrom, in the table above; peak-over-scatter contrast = 4.0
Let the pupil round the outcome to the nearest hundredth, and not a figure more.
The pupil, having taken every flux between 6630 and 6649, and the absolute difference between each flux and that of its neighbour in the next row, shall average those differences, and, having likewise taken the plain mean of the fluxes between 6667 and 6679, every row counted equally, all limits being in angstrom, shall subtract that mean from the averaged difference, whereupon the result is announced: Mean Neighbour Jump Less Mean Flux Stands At -3.32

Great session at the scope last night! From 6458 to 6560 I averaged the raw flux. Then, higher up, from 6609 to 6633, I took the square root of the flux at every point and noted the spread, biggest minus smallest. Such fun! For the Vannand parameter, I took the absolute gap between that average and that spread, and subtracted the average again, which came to -0.144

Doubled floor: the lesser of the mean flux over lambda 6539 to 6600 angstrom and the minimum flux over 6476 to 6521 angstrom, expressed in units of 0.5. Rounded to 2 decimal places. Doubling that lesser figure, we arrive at 7.00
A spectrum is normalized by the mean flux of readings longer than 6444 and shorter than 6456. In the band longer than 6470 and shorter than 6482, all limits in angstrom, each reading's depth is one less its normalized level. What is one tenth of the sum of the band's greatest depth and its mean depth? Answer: -0.007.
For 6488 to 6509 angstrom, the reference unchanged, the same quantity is 0.003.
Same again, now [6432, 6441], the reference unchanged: -0.011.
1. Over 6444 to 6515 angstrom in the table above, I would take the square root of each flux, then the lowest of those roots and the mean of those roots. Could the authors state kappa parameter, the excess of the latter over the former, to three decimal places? 0.127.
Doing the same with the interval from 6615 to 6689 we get 0.080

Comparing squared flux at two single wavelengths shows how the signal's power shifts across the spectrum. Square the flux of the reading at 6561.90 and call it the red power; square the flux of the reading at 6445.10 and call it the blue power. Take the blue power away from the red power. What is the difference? 1.5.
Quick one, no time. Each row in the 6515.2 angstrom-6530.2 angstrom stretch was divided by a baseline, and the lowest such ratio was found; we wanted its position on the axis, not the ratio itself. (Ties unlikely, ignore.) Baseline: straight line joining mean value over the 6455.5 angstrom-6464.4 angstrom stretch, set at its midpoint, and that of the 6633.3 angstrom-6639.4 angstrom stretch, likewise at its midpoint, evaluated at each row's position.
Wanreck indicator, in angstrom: 6525.74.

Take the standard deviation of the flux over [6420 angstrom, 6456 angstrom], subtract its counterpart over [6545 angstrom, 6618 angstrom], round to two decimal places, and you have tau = -0.01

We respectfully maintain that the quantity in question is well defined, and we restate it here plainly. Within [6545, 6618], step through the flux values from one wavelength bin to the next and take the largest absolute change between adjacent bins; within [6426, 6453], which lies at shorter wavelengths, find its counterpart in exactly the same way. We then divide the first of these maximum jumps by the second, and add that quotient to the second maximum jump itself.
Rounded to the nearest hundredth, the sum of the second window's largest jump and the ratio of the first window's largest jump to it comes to 1.86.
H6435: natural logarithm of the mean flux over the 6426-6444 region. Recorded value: 1.41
